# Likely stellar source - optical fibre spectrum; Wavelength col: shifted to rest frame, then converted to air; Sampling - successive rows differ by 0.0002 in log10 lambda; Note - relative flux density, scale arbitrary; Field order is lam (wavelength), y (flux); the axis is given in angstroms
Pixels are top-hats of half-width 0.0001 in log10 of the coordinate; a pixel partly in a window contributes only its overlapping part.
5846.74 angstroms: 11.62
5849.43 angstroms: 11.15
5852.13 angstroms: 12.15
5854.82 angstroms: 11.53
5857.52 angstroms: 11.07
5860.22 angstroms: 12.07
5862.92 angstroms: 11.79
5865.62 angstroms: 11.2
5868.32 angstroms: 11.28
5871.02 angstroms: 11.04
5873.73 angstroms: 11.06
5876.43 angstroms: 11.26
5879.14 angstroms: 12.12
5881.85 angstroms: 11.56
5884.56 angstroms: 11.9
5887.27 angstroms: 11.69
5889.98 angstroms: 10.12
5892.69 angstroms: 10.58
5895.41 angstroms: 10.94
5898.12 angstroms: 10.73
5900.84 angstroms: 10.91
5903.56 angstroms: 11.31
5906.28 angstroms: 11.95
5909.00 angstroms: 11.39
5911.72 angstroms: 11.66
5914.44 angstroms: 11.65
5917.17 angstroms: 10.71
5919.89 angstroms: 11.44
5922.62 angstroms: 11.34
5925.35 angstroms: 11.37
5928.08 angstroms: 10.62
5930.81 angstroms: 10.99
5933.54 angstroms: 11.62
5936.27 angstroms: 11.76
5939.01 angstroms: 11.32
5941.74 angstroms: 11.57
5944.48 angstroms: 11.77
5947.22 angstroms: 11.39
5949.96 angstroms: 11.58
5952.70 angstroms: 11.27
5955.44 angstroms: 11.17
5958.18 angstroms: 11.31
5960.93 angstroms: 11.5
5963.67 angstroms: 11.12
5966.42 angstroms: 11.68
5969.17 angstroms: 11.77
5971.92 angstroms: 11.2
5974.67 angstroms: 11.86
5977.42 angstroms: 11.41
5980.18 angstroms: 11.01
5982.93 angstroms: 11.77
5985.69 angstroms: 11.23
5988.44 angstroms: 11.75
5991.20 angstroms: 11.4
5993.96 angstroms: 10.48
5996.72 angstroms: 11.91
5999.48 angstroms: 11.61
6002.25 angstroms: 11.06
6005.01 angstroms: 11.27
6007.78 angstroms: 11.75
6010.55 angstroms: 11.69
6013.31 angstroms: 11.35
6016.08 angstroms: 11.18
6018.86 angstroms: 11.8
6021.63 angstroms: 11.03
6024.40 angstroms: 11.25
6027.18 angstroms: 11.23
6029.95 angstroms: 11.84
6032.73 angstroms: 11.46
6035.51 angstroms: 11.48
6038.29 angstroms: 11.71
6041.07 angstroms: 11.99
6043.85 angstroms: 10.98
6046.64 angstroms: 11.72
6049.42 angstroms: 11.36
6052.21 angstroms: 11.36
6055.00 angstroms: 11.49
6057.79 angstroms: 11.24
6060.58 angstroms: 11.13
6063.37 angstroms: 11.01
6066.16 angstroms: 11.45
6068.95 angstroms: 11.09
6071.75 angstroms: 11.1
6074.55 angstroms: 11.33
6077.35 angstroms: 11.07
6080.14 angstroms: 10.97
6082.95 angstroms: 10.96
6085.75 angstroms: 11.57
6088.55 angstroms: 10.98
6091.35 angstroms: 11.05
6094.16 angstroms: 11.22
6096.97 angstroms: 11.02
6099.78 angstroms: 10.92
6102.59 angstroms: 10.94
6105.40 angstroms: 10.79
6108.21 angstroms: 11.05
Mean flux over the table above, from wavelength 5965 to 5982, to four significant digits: 11.49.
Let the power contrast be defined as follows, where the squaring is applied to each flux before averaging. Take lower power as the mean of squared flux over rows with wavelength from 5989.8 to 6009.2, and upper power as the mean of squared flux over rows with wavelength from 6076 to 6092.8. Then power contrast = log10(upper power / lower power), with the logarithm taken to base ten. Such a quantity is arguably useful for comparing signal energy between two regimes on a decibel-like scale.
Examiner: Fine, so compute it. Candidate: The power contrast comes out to -0.020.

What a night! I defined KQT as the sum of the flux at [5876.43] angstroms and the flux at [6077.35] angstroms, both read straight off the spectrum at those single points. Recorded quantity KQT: 22.3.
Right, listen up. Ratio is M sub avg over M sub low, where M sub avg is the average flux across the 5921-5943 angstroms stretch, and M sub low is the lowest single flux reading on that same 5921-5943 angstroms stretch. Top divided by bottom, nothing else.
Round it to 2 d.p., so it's 1.07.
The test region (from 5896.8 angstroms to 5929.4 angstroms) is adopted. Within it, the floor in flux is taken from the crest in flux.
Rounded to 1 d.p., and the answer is 1.3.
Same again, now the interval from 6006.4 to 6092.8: 1.0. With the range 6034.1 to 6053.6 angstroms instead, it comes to 1.0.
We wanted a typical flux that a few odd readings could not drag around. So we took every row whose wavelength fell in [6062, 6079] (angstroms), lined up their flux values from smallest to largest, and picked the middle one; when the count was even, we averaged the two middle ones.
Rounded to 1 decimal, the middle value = 11.1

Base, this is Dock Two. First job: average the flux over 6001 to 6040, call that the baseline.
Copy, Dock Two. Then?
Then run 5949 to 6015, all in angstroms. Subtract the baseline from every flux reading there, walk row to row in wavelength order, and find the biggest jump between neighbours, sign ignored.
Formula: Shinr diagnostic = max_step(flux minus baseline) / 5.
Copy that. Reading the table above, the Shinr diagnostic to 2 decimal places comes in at 0.29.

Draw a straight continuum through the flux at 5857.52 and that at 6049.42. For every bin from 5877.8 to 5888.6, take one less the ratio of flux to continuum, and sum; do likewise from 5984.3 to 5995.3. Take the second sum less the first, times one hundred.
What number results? 27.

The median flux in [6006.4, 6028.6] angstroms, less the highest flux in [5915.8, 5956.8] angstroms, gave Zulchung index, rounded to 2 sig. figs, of -0.47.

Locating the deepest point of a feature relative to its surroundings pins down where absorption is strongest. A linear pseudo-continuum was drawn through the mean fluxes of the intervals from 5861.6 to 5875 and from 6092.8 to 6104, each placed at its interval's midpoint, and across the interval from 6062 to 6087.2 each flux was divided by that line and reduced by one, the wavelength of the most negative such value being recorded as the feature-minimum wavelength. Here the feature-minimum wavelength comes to 6082.95 angstroms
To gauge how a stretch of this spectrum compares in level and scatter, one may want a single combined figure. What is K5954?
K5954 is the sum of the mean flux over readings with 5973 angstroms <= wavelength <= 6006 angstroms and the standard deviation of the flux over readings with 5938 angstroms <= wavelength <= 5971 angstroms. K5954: 11.6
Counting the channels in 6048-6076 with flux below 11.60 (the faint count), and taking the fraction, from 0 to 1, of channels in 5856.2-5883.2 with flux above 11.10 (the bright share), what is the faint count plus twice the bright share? 11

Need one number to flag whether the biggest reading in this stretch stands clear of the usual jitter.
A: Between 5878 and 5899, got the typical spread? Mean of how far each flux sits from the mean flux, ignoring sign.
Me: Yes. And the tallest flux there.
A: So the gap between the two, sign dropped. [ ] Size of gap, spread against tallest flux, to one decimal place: 11.5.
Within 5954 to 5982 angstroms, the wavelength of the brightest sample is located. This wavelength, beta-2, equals 5974.67 angstroms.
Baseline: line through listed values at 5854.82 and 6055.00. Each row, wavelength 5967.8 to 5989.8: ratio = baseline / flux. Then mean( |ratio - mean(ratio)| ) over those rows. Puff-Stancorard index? 0.0251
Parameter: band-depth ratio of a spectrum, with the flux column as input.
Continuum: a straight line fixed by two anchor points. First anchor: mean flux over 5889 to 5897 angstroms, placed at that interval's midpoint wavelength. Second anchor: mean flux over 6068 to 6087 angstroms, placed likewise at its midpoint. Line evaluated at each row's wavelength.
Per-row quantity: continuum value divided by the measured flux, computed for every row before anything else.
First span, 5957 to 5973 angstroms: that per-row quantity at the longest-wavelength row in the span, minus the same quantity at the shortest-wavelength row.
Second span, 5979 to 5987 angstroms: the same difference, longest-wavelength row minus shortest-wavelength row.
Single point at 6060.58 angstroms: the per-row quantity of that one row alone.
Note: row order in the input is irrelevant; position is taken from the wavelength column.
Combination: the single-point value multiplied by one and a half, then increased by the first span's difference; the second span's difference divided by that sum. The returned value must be -0.012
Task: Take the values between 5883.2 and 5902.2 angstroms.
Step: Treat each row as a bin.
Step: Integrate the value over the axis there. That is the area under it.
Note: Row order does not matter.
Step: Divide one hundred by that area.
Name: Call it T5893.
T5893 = 0.479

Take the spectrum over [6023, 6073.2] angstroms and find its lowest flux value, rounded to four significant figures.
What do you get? 10.98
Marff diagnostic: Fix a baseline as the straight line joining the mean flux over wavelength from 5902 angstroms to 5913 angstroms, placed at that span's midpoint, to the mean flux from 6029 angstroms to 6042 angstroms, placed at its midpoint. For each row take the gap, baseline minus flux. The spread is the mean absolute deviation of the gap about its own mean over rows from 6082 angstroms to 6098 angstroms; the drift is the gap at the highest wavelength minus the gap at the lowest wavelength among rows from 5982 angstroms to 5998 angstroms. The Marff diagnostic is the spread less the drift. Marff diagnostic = 0.30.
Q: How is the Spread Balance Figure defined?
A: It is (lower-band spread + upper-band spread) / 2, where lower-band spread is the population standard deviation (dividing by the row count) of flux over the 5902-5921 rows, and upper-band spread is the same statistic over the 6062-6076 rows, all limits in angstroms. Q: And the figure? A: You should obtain 0.26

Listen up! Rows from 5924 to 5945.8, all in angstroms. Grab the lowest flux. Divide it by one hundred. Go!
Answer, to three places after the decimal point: 0.106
